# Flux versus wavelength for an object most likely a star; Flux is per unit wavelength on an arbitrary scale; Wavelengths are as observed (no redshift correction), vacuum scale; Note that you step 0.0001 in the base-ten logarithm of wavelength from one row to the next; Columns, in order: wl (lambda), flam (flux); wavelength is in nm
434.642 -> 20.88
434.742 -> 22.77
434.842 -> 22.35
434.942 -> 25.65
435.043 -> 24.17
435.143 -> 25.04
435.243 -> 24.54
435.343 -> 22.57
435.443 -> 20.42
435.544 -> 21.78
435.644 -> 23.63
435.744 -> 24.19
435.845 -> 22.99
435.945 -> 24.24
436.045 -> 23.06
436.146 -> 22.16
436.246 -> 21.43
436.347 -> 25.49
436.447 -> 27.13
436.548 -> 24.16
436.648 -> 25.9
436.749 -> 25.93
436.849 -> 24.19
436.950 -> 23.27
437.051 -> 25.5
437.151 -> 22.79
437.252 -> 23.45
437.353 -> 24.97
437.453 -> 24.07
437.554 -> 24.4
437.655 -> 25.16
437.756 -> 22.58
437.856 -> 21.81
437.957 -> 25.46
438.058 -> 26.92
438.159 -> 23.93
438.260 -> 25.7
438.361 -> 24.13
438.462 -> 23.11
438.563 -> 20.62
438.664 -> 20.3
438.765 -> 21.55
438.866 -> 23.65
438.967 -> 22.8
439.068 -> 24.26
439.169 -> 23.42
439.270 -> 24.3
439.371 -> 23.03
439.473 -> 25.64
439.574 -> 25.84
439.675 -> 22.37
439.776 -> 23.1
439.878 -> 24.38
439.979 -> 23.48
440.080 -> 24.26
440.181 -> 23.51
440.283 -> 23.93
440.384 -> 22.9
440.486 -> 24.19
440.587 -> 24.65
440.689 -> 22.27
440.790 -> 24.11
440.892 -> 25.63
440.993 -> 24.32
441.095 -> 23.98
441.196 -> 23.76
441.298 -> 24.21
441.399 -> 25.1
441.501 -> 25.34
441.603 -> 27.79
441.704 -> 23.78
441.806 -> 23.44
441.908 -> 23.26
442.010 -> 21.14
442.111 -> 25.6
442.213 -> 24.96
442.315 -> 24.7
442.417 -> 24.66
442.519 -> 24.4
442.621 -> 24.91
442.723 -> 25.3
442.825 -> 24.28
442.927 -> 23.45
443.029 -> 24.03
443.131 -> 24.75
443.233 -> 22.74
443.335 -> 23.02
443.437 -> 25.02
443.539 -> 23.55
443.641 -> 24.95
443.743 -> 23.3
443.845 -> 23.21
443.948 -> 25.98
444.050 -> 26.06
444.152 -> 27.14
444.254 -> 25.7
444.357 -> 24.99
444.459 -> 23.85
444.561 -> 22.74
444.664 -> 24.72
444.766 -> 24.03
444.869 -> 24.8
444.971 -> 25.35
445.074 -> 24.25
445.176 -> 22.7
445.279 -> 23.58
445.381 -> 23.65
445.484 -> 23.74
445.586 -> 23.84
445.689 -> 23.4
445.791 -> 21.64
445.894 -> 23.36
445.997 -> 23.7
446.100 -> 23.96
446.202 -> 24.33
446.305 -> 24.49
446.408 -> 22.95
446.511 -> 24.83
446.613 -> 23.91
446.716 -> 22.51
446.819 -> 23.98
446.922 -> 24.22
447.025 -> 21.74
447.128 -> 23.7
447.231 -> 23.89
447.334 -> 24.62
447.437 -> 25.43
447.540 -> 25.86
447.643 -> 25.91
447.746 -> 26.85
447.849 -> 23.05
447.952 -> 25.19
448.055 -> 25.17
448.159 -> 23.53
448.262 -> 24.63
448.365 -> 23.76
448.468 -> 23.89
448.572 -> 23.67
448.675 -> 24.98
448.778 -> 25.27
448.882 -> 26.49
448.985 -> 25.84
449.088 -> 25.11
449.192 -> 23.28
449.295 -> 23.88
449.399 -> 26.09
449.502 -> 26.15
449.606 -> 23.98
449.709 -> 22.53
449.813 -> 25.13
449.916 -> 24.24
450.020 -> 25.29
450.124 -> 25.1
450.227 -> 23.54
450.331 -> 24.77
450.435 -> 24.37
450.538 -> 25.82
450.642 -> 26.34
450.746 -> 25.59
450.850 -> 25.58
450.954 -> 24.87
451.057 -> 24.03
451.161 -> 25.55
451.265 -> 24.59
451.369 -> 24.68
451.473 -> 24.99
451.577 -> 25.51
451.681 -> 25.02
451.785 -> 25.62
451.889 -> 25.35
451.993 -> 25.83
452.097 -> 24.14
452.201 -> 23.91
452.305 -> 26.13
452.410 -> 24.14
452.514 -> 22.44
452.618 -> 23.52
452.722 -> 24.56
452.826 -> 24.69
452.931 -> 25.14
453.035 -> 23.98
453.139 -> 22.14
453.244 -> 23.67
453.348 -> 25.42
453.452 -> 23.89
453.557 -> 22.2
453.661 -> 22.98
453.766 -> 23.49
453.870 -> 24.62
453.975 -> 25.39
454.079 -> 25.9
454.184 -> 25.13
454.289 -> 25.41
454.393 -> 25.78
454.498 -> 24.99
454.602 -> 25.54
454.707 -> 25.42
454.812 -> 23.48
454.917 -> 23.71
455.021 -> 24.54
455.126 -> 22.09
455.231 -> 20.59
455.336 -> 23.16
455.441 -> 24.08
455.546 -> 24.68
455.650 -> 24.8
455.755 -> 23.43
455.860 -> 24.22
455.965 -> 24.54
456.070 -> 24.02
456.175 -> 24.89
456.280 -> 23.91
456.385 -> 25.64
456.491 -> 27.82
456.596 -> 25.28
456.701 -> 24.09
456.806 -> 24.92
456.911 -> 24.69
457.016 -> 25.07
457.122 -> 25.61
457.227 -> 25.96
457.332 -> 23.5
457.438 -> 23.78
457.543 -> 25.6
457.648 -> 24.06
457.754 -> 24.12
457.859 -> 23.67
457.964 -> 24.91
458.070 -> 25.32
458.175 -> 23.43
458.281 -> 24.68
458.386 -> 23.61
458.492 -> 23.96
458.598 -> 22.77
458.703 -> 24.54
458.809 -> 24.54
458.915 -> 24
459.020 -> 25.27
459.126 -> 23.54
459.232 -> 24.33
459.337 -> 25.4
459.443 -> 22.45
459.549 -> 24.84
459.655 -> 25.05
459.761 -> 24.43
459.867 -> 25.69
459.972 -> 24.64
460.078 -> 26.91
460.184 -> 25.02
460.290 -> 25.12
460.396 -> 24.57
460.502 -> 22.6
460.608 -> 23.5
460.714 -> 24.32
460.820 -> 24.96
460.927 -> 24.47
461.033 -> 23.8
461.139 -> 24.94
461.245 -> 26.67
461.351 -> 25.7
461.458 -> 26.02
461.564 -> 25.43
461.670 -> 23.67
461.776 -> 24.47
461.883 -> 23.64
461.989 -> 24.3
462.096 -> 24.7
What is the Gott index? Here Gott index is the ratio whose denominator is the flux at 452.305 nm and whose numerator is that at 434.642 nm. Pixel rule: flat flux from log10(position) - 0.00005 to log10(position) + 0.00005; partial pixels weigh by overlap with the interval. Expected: 0.80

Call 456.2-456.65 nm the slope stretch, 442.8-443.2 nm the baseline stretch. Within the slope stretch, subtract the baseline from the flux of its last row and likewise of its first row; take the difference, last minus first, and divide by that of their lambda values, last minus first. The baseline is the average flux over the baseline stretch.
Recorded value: 4.3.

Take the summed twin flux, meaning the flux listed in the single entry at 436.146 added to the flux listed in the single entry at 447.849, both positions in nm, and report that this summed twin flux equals 45.2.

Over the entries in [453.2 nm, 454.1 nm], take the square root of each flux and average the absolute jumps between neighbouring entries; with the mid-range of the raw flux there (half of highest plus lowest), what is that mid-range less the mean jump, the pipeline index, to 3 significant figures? 23.9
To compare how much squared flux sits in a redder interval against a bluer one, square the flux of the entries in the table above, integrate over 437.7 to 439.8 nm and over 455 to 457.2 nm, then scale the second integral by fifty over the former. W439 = 56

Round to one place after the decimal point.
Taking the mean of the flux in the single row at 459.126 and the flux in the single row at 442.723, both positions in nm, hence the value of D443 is 24.4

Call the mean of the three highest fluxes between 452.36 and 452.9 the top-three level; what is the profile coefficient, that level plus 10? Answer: 34.5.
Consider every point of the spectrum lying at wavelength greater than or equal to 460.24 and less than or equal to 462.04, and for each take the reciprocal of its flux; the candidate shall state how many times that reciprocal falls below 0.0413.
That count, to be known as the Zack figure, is 12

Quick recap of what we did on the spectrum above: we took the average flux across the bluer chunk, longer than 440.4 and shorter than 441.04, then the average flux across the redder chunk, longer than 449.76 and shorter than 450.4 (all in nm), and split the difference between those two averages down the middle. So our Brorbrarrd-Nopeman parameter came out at 24.4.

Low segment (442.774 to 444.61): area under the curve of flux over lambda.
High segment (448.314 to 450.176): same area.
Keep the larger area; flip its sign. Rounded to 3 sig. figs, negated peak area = -46.0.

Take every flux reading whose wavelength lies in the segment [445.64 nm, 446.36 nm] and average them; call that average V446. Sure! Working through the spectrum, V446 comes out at 23.6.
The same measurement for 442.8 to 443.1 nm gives 23.9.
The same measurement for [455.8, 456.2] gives 24.4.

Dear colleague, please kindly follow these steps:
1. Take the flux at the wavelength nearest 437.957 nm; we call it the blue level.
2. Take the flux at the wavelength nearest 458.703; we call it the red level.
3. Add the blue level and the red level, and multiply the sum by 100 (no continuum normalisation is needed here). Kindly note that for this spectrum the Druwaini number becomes 5000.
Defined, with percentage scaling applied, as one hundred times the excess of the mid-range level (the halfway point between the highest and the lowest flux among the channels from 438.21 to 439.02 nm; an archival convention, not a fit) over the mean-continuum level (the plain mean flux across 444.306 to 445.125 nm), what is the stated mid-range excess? -134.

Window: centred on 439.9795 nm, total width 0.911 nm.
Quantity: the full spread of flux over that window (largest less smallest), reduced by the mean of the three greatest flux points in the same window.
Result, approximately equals -21.4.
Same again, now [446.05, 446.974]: -22.2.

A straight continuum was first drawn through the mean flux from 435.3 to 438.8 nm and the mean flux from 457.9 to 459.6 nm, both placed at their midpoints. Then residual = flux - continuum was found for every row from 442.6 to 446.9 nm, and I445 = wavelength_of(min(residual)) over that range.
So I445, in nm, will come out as 445.791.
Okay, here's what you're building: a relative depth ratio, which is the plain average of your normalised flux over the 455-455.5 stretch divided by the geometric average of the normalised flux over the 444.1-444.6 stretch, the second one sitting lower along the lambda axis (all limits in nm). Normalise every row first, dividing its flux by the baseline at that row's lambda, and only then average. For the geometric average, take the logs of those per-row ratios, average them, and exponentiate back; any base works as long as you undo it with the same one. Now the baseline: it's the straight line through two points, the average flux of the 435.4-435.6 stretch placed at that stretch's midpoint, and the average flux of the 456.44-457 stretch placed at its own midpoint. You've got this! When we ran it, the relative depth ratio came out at 0.84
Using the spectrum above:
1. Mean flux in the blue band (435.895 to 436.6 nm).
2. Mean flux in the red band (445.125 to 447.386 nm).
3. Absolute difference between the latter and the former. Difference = 0.4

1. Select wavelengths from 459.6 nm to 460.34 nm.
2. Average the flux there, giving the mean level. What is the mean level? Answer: 25.3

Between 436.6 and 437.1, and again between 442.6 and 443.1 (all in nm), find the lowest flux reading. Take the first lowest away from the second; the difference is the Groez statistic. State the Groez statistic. 0.2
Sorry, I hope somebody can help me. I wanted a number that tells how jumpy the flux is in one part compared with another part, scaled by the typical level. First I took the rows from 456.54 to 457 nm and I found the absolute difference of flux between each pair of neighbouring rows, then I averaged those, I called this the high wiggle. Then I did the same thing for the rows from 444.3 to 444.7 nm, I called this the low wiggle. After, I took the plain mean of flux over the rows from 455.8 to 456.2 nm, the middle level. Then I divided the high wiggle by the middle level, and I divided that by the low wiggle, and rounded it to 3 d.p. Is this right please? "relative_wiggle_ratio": 0.022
